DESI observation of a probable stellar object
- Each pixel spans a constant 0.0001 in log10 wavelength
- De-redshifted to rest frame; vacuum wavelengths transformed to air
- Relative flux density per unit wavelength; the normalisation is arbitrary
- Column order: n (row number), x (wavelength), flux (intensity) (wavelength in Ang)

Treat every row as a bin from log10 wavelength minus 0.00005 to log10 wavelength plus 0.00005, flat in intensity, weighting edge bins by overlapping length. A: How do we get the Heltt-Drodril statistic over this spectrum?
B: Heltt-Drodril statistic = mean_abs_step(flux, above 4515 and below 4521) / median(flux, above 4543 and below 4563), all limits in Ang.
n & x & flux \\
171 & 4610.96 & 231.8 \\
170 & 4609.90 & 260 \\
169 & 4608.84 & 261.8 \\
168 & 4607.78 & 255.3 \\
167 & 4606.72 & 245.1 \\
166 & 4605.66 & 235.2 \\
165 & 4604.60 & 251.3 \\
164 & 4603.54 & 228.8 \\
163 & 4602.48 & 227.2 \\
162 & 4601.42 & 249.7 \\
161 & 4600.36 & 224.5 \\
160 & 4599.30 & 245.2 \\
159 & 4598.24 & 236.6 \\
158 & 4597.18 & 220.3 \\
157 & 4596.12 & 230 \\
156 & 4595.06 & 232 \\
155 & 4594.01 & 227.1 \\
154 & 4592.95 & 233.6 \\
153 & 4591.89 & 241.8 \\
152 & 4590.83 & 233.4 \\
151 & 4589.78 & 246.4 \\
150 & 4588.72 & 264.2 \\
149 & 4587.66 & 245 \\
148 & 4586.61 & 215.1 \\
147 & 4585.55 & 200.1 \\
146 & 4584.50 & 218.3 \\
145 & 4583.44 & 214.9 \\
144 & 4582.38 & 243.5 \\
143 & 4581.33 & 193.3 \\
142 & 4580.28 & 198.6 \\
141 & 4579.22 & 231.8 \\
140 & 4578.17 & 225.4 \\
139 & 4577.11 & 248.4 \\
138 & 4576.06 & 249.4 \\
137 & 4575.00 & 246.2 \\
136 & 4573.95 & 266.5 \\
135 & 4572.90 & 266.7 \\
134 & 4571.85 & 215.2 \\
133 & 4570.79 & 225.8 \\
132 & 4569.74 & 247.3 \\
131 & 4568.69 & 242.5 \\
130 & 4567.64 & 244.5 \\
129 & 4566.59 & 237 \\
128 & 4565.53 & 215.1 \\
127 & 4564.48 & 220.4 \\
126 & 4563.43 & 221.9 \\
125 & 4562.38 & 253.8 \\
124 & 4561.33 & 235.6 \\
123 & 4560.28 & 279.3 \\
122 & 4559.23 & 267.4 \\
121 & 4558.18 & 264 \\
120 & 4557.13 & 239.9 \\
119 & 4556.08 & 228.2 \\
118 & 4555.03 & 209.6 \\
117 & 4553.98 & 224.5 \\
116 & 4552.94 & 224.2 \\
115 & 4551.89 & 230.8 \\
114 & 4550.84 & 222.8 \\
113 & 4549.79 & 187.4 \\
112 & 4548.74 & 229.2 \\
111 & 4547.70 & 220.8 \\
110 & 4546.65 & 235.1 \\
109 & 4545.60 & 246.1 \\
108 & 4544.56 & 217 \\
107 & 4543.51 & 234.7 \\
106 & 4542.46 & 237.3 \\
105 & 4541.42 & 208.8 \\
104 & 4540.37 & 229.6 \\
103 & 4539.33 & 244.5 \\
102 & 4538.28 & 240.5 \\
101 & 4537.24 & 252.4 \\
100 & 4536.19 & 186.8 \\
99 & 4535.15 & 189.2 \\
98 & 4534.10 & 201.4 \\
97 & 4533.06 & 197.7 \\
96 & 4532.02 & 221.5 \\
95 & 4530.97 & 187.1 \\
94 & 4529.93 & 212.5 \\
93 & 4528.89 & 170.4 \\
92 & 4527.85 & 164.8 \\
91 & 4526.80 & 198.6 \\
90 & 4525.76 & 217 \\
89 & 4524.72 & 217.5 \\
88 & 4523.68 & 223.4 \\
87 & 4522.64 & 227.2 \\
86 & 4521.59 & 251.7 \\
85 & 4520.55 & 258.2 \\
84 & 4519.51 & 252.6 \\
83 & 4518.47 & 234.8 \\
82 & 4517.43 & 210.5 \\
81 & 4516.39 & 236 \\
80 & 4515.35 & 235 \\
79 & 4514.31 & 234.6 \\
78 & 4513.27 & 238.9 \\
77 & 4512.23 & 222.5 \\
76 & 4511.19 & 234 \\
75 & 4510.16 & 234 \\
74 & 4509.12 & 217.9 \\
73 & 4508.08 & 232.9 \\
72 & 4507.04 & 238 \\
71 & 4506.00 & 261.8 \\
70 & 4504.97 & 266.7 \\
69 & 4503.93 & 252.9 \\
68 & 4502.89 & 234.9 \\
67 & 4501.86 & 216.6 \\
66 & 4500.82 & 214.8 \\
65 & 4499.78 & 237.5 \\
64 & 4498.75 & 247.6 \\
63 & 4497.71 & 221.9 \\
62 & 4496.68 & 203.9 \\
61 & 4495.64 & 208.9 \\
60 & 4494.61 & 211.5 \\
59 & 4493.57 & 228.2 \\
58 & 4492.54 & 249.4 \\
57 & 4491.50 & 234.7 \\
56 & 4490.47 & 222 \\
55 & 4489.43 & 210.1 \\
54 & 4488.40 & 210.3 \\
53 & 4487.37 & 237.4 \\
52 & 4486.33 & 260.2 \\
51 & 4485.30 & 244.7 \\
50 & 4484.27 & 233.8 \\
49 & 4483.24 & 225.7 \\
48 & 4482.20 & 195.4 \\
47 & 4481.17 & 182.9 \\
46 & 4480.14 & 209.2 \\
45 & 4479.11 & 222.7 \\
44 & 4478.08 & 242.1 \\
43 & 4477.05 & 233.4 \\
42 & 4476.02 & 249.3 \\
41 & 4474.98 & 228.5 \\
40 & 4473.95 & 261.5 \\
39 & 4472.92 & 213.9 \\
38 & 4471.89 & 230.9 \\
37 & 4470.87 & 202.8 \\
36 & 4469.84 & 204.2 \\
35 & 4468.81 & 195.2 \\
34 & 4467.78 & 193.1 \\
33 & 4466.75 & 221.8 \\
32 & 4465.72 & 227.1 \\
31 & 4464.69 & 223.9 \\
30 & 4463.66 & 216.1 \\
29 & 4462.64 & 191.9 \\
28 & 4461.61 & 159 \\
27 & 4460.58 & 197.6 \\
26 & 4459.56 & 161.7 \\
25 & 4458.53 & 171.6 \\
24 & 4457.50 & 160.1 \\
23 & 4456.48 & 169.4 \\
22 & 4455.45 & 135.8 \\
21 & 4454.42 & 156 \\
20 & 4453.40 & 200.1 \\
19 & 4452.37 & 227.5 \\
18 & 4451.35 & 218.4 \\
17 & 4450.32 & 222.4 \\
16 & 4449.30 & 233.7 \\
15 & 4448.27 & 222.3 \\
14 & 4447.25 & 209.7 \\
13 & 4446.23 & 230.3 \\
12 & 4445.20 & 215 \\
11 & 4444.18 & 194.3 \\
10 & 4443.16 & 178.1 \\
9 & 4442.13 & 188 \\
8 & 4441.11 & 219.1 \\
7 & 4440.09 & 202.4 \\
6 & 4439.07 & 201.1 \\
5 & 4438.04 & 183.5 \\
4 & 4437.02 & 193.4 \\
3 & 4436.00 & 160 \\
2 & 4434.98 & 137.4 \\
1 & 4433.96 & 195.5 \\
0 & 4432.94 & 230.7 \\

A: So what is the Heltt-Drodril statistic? 0.064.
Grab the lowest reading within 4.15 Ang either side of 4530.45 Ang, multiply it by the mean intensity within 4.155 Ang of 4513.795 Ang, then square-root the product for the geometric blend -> 195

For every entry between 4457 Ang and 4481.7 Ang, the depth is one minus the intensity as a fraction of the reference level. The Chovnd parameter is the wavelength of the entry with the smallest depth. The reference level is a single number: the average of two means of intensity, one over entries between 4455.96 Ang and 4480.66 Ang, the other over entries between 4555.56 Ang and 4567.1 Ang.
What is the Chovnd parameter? 4473.95 Ang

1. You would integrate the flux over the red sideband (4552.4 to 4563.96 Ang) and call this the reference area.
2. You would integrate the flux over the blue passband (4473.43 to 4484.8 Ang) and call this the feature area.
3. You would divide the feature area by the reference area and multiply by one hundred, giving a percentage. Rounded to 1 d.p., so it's 92.2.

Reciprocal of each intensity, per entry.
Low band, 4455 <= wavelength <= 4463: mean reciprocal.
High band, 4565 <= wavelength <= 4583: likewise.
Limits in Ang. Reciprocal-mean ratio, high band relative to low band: 0.71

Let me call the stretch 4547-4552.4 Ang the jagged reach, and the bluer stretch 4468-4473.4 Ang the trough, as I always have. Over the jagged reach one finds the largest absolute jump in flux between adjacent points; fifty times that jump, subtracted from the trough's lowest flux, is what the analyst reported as -1895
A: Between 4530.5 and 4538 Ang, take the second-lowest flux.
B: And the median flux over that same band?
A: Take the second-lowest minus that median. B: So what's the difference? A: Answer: -11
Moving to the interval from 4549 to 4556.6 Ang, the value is -15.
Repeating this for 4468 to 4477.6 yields -26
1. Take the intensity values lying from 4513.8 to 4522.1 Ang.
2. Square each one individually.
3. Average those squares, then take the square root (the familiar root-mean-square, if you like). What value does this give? 240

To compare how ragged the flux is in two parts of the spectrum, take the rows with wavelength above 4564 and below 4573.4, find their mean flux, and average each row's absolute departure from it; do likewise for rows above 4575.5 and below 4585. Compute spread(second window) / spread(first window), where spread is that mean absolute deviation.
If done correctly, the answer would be 1.2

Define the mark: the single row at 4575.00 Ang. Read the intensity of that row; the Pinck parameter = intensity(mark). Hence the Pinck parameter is 246.2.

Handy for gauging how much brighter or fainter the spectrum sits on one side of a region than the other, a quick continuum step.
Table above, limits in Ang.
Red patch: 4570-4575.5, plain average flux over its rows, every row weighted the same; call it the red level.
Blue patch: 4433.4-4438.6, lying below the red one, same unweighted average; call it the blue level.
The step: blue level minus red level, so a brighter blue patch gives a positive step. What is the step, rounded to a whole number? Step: -70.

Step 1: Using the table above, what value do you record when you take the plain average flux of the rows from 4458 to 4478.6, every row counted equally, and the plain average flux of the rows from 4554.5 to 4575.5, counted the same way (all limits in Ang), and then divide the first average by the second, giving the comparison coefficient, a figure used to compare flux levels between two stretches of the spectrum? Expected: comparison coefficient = 0.88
